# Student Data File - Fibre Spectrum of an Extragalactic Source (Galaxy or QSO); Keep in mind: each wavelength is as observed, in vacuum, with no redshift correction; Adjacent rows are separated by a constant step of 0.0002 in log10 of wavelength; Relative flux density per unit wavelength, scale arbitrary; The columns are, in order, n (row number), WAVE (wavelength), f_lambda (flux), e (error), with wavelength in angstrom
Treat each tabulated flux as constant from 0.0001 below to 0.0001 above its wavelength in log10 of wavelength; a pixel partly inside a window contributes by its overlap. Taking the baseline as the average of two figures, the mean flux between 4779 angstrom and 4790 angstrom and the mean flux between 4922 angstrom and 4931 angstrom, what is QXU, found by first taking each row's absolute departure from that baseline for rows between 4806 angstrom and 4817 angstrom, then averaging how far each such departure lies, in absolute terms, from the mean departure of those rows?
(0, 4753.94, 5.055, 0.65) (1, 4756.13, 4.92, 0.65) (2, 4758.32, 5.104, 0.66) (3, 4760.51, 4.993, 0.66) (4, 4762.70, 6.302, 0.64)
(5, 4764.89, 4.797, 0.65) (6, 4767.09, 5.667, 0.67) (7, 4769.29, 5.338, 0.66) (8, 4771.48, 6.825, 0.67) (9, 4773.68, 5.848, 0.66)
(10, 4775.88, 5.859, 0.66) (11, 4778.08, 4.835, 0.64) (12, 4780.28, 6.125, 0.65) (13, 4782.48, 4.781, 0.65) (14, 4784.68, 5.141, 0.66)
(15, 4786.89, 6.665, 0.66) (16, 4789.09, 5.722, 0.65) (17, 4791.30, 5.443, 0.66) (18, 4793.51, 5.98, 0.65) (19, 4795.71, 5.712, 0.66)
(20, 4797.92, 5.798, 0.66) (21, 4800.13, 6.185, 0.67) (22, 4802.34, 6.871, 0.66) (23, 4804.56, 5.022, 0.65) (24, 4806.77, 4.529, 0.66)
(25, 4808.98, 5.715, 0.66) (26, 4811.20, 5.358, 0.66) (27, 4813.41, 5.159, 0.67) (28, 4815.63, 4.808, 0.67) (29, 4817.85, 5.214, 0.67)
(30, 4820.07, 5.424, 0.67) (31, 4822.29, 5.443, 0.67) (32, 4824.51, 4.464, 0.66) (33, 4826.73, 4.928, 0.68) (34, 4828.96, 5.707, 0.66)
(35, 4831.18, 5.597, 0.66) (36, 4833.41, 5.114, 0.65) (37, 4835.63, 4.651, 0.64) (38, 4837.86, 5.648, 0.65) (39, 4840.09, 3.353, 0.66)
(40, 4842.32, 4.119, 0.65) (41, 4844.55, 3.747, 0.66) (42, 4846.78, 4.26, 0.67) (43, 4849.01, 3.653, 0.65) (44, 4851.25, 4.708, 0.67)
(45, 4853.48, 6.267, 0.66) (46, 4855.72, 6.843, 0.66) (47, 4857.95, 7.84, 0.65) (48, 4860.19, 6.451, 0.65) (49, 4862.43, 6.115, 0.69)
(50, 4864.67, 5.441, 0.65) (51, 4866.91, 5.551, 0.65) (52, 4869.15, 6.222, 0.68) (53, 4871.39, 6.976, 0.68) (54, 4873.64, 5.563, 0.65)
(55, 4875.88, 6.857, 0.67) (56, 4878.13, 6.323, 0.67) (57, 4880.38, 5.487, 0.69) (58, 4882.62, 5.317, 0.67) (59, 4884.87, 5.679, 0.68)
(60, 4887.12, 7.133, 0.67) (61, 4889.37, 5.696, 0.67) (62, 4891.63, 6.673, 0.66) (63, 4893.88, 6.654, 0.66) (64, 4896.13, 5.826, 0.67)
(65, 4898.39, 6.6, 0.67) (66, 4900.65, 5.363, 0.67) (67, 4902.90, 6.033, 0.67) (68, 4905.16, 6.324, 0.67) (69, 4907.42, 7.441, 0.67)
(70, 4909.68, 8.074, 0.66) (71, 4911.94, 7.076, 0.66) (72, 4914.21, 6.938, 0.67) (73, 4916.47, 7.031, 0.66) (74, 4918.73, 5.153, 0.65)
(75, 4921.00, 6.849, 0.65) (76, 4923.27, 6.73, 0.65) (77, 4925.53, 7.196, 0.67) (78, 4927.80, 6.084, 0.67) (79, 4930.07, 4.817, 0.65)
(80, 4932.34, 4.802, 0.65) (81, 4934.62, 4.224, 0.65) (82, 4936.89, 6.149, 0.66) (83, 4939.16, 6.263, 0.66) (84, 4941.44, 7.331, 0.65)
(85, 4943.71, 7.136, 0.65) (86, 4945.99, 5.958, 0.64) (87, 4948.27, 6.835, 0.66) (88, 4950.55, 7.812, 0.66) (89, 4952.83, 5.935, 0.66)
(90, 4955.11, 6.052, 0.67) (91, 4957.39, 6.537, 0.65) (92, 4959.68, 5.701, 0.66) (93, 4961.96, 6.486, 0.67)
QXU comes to 0.36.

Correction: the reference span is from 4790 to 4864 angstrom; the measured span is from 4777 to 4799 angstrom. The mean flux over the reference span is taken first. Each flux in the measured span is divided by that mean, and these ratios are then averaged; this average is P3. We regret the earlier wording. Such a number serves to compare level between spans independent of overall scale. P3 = 1.05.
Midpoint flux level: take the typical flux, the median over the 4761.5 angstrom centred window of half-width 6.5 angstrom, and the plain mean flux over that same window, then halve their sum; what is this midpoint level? 5.2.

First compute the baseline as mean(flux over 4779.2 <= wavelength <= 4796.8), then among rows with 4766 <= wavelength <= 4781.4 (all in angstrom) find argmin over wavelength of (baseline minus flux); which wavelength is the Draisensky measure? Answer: 4771.48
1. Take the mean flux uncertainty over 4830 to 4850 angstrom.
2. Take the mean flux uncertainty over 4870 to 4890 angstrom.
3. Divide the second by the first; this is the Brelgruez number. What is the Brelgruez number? 1.03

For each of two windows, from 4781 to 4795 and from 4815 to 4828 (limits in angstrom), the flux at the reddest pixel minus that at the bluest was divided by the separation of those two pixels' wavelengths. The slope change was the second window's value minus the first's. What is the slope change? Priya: -0.10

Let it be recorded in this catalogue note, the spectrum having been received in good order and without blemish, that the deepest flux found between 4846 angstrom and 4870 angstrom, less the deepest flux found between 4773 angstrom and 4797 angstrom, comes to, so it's -1.1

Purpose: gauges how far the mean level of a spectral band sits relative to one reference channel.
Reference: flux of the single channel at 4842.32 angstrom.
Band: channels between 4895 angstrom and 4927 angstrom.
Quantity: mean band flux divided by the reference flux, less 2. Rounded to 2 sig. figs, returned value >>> -0.39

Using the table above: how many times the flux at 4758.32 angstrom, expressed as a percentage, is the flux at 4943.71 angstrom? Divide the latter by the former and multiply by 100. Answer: 140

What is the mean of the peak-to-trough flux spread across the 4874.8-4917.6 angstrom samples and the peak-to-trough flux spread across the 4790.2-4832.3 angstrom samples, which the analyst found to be 2.6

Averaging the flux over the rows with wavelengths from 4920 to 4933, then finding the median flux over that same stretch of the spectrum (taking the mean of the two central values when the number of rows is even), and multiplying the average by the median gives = 39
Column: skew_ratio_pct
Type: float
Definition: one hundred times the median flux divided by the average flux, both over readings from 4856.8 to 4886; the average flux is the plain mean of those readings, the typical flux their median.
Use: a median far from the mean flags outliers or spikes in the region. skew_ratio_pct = 100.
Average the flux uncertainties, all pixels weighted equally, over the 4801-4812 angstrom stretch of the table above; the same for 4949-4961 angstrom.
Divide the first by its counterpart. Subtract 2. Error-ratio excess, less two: -1.003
